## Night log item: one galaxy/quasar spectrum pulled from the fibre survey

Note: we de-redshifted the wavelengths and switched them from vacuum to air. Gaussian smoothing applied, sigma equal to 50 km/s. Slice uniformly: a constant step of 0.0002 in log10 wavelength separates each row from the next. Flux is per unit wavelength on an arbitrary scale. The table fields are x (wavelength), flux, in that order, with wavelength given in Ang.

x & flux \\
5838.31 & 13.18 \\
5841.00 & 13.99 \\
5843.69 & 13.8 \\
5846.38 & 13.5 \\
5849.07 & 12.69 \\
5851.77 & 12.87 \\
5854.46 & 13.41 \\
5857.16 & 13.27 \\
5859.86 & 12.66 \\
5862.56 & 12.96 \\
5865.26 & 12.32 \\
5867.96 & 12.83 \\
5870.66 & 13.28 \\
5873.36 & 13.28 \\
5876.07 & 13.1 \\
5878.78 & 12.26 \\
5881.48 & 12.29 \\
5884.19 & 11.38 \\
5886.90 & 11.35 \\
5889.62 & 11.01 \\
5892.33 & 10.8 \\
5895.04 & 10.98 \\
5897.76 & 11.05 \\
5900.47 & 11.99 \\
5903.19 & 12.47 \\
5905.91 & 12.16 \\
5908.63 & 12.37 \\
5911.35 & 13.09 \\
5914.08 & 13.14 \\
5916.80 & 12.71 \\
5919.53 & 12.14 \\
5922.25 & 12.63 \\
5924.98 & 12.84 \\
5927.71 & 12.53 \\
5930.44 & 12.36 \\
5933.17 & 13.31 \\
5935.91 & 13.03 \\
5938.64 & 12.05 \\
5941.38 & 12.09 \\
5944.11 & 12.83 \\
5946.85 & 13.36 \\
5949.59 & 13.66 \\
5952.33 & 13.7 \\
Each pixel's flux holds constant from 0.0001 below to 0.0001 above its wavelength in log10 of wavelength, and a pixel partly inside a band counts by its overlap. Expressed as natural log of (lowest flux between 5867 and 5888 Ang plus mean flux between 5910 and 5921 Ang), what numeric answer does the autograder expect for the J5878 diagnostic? 3.18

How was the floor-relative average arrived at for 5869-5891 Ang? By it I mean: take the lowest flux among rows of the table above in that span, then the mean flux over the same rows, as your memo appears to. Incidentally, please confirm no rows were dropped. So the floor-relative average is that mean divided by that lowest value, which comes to 1.11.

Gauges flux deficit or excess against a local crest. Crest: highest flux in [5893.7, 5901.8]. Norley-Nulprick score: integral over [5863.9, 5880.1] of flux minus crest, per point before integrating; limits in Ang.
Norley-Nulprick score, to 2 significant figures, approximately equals 14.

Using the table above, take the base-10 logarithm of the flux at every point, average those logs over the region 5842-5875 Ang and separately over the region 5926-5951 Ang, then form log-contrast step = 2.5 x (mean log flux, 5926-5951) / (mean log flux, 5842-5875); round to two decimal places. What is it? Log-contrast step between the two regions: 2.48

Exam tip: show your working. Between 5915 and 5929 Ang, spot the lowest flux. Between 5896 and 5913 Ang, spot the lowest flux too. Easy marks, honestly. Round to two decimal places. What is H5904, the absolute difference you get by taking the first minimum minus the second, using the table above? 1.09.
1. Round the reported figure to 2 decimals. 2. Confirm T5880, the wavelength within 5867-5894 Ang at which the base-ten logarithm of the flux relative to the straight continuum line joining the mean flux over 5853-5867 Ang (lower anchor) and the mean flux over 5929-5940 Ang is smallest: 5892.33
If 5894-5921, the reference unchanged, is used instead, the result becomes 5895.04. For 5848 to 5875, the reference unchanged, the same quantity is 5865.26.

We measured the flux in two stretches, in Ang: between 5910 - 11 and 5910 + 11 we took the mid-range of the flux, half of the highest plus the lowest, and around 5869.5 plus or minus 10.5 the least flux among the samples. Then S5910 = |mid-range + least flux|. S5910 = 24.8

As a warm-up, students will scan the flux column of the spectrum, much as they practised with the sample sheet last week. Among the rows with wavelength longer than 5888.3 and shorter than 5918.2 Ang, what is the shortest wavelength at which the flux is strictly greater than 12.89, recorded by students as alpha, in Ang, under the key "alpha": 5911.35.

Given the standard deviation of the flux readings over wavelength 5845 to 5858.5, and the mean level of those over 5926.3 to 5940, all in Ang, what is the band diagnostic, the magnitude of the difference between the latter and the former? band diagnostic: 12.3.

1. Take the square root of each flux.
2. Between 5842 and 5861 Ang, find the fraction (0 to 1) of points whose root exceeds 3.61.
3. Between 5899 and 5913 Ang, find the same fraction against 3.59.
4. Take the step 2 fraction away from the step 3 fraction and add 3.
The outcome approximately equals 2.63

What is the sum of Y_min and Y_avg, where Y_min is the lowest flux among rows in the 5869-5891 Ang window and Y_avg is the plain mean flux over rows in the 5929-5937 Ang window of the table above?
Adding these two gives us 23.9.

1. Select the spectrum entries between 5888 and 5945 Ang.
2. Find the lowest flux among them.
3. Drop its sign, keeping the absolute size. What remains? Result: 10.8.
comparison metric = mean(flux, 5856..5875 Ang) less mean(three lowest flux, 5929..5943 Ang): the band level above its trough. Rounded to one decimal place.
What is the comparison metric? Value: 0.8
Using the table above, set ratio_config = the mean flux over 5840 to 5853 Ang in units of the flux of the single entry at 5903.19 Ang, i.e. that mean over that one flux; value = 1.07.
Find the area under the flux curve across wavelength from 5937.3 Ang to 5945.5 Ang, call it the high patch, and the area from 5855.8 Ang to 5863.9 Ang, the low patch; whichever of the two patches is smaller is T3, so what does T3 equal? 101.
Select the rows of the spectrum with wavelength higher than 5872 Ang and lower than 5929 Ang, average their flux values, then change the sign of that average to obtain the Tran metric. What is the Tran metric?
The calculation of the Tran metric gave -12.2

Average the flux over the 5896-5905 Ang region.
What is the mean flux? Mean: 11.8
